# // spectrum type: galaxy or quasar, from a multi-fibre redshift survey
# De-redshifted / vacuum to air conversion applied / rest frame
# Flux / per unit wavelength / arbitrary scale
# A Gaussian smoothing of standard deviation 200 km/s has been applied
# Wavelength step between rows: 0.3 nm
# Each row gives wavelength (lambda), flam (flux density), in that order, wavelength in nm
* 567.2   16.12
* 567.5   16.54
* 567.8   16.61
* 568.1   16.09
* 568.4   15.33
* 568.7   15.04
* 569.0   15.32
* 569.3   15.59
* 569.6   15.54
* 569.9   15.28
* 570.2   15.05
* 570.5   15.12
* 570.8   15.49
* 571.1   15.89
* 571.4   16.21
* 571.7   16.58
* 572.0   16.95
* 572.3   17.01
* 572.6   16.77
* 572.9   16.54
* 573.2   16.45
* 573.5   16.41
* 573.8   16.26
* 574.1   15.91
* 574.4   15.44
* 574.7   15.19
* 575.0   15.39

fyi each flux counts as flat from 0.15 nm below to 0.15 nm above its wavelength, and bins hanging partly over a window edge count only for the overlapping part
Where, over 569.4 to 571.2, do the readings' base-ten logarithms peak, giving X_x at 571.1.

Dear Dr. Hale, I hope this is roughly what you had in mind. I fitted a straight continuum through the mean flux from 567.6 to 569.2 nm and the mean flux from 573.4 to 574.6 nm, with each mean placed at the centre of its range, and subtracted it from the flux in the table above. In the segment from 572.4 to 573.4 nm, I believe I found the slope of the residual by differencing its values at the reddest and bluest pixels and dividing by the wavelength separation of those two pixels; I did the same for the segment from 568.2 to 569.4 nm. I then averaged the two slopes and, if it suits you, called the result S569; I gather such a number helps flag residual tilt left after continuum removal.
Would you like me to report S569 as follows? -0.2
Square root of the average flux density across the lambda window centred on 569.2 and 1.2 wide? 3.92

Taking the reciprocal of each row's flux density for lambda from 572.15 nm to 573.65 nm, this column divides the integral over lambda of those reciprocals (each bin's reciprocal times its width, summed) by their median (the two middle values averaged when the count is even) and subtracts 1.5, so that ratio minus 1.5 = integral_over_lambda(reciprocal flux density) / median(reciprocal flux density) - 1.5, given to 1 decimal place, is 0.0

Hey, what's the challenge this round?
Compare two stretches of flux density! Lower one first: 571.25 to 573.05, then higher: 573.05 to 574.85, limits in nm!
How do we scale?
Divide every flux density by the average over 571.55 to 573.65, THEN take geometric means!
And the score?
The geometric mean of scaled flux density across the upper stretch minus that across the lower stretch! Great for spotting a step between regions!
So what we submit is -0.044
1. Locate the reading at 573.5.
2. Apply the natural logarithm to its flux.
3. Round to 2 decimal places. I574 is 2.80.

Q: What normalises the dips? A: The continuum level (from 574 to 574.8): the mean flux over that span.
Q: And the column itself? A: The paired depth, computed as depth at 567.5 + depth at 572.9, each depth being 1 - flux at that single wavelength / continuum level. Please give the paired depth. -0.13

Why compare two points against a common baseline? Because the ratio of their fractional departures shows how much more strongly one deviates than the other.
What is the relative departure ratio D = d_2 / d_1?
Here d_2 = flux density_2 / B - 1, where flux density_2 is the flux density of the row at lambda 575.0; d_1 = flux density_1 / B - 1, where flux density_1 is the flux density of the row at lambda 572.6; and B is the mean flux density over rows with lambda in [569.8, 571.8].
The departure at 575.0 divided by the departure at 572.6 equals -0.2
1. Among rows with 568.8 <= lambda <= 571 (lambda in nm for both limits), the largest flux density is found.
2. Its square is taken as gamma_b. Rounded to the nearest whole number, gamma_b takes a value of 243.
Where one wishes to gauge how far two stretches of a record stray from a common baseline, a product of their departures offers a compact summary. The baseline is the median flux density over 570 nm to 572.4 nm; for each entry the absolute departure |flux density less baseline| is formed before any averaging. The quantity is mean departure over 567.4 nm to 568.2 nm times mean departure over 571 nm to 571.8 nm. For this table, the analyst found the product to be 0.10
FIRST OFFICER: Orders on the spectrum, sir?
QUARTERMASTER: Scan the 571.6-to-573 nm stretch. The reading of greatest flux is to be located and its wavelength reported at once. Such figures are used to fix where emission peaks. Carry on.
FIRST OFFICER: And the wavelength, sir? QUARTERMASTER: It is 572.3 nm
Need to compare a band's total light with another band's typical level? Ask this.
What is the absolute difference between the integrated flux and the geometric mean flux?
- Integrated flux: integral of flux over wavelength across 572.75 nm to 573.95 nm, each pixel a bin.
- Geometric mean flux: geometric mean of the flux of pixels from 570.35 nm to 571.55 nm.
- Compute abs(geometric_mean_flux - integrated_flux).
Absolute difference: 4.0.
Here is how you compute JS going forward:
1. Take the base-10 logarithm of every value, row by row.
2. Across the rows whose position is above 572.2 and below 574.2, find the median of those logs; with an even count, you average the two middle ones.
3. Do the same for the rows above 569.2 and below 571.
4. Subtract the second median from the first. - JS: 0.03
